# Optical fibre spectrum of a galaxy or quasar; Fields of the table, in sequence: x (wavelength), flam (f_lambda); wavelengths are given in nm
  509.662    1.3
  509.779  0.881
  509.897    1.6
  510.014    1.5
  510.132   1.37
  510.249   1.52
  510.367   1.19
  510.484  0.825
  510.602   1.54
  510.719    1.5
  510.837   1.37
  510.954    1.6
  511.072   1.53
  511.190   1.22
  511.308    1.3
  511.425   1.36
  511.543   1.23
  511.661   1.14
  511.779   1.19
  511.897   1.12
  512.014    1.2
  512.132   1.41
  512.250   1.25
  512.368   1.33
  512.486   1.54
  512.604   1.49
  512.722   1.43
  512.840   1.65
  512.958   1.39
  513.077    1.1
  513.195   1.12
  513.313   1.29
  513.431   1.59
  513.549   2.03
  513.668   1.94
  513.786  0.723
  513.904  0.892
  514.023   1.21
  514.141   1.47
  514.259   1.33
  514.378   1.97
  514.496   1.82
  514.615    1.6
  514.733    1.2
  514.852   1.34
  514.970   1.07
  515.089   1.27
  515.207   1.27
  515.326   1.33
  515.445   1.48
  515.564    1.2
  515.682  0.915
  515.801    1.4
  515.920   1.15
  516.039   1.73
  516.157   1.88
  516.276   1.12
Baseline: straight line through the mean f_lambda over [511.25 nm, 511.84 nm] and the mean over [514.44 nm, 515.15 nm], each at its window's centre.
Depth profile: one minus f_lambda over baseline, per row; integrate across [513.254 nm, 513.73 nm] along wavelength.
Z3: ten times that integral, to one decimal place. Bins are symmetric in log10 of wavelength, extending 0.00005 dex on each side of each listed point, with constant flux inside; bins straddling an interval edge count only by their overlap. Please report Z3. -1.4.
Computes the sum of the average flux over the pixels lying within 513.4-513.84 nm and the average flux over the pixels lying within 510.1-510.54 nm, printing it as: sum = 2.80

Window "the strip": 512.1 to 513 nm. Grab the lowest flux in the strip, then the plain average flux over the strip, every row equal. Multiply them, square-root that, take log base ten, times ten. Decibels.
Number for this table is 1.27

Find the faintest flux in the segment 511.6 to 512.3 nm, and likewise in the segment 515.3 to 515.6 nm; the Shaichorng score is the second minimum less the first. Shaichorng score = 0.1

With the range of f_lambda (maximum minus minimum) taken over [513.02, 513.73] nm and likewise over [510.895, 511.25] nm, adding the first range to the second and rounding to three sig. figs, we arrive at 1.31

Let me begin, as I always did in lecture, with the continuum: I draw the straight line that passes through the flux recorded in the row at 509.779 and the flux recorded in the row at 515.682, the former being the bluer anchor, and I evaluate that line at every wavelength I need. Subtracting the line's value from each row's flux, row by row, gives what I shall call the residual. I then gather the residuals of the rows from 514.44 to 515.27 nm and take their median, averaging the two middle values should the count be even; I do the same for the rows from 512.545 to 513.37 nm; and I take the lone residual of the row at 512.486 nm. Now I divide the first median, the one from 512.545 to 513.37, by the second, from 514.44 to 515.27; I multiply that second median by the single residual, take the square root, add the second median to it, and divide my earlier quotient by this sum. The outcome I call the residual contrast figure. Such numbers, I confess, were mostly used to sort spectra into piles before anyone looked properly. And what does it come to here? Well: 1.6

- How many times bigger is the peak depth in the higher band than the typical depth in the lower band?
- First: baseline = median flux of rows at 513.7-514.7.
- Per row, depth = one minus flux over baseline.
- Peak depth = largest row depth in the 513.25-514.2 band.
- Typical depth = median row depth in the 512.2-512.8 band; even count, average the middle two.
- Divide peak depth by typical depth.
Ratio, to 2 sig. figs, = -23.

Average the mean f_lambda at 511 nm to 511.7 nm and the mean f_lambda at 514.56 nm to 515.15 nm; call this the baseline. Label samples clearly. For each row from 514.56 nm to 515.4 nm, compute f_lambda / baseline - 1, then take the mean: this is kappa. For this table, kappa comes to 0.00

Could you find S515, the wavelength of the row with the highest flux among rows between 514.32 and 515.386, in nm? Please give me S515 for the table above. 514.378 nm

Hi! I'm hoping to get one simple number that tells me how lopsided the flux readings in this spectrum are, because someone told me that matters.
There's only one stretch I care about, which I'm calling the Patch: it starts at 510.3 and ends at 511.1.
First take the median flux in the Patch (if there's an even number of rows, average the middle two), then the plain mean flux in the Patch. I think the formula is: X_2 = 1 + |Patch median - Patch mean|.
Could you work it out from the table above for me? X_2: 1.14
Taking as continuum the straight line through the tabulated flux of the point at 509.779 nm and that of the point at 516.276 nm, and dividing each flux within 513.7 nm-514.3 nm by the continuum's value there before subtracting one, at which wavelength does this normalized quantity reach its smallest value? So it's 513.786 nm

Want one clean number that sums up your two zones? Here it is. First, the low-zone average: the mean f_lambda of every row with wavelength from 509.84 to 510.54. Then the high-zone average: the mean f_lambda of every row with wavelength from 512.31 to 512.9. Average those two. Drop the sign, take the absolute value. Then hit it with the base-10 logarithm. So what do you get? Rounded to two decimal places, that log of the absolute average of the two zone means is 0.15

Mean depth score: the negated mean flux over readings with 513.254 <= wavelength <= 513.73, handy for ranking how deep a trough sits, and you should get -1.7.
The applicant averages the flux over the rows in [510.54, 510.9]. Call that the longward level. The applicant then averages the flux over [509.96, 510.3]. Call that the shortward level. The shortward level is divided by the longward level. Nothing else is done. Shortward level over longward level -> 1.00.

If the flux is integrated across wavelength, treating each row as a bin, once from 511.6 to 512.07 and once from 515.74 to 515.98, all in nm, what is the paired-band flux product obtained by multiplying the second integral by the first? 0.17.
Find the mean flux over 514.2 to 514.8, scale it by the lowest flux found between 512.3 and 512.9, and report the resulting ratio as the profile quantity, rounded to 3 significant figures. 1.19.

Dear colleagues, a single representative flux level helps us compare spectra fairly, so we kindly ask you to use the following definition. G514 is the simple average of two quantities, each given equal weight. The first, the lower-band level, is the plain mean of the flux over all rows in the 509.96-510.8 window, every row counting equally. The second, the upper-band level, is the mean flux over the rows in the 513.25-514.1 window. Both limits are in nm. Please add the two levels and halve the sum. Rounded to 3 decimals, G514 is 1.366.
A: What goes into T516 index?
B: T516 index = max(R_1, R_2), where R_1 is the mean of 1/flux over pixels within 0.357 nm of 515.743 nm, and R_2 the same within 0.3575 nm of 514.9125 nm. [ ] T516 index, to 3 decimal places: 0.794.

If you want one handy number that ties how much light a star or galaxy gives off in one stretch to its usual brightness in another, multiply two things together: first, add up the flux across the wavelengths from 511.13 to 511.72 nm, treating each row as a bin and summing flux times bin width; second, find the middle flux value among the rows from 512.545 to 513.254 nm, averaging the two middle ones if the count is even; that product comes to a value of 1.0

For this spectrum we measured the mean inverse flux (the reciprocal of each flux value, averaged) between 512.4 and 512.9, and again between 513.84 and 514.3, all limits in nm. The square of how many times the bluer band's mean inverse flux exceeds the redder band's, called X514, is 0.60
